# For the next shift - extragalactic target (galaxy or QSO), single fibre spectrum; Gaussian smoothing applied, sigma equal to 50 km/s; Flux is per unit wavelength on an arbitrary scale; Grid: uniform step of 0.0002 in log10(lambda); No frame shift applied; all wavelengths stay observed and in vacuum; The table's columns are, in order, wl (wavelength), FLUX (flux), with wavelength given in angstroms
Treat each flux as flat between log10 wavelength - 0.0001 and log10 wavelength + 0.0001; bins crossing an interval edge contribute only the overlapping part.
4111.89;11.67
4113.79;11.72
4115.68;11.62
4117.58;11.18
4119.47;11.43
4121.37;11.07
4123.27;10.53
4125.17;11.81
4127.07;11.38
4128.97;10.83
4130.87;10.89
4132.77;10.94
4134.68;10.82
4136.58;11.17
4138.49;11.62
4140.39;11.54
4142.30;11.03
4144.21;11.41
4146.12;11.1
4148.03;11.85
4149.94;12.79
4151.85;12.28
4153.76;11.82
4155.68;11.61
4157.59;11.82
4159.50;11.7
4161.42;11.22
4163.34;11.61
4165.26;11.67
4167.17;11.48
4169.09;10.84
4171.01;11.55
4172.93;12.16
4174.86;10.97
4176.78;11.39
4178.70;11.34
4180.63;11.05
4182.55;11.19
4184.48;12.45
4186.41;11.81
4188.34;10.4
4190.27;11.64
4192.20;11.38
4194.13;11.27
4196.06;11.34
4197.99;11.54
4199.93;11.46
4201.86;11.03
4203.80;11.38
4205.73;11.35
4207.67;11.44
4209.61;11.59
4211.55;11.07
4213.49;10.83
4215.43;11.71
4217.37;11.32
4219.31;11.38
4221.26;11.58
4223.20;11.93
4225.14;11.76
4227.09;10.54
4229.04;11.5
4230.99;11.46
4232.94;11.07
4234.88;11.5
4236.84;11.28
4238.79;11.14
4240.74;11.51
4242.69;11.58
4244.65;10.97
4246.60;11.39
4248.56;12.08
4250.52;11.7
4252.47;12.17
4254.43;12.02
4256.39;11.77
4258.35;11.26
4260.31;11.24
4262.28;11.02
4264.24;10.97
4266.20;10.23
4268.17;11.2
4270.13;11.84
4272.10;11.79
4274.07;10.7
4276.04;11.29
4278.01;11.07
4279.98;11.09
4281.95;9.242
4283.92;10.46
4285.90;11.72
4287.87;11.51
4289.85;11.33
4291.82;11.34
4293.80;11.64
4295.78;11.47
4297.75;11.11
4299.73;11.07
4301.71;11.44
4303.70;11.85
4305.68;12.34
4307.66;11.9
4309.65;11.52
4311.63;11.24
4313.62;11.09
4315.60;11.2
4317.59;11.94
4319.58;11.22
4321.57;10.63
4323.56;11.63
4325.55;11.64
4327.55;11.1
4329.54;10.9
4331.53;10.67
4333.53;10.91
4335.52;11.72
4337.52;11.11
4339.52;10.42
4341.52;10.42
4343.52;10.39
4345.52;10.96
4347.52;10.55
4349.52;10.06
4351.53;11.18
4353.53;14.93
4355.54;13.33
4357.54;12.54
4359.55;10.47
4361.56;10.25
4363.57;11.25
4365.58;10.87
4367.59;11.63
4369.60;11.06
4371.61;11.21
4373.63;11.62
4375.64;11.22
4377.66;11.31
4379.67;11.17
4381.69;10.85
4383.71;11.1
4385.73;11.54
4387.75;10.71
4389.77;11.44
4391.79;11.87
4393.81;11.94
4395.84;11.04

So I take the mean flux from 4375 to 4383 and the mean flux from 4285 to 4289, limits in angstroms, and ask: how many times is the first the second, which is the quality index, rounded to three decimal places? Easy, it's 0.959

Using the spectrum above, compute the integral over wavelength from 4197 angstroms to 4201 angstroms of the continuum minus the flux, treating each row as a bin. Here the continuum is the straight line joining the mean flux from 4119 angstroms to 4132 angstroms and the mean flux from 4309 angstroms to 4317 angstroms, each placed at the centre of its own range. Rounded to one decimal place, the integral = -1.2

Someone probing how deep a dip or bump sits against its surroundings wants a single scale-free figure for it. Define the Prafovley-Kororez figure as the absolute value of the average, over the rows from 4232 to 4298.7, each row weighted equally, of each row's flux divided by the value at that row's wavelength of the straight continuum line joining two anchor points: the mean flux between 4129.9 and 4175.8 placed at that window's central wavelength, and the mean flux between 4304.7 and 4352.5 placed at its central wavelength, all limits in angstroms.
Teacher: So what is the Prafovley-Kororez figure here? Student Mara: 1.003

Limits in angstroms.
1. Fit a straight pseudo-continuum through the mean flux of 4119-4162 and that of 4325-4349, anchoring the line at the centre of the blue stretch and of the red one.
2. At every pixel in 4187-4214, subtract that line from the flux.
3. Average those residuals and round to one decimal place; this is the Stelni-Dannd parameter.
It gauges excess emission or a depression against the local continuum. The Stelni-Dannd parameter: 0.0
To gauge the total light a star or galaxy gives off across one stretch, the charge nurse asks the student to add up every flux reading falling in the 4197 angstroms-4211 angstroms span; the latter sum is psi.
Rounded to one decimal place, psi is 79.8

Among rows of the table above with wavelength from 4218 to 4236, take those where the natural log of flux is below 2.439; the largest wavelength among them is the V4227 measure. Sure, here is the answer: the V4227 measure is 4232.94 angstroms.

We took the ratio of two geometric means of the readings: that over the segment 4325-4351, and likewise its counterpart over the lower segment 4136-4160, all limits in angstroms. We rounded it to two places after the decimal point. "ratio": 0.93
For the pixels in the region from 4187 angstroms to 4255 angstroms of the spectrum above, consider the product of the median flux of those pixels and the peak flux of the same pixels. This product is 139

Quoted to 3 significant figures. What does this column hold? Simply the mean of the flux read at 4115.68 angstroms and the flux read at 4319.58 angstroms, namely 11.4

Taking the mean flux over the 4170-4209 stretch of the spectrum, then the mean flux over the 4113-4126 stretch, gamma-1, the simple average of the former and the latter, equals 11.4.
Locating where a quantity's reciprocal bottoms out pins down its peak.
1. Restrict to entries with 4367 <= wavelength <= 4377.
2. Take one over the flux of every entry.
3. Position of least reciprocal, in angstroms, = 4367.59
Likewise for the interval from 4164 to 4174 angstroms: 4172.93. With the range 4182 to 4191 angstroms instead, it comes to 4184.48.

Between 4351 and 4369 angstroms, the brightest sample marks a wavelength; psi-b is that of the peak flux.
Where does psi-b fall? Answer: 4353.53 angstroms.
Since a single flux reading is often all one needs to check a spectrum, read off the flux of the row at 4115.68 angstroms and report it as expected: 11.62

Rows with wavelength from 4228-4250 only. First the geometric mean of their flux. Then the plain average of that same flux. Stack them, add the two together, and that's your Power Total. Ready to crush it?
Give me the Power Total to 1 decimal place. 22.8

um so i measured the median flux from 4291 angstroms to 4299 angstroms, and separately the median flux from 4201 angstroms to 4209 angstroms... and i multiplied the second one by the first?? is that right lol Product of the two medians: 130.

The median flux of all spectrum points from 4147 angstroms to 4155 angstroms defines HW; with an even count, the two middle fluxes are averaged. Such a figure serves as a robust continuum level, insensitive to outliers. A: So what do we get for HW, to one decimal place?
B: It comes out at 12.1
